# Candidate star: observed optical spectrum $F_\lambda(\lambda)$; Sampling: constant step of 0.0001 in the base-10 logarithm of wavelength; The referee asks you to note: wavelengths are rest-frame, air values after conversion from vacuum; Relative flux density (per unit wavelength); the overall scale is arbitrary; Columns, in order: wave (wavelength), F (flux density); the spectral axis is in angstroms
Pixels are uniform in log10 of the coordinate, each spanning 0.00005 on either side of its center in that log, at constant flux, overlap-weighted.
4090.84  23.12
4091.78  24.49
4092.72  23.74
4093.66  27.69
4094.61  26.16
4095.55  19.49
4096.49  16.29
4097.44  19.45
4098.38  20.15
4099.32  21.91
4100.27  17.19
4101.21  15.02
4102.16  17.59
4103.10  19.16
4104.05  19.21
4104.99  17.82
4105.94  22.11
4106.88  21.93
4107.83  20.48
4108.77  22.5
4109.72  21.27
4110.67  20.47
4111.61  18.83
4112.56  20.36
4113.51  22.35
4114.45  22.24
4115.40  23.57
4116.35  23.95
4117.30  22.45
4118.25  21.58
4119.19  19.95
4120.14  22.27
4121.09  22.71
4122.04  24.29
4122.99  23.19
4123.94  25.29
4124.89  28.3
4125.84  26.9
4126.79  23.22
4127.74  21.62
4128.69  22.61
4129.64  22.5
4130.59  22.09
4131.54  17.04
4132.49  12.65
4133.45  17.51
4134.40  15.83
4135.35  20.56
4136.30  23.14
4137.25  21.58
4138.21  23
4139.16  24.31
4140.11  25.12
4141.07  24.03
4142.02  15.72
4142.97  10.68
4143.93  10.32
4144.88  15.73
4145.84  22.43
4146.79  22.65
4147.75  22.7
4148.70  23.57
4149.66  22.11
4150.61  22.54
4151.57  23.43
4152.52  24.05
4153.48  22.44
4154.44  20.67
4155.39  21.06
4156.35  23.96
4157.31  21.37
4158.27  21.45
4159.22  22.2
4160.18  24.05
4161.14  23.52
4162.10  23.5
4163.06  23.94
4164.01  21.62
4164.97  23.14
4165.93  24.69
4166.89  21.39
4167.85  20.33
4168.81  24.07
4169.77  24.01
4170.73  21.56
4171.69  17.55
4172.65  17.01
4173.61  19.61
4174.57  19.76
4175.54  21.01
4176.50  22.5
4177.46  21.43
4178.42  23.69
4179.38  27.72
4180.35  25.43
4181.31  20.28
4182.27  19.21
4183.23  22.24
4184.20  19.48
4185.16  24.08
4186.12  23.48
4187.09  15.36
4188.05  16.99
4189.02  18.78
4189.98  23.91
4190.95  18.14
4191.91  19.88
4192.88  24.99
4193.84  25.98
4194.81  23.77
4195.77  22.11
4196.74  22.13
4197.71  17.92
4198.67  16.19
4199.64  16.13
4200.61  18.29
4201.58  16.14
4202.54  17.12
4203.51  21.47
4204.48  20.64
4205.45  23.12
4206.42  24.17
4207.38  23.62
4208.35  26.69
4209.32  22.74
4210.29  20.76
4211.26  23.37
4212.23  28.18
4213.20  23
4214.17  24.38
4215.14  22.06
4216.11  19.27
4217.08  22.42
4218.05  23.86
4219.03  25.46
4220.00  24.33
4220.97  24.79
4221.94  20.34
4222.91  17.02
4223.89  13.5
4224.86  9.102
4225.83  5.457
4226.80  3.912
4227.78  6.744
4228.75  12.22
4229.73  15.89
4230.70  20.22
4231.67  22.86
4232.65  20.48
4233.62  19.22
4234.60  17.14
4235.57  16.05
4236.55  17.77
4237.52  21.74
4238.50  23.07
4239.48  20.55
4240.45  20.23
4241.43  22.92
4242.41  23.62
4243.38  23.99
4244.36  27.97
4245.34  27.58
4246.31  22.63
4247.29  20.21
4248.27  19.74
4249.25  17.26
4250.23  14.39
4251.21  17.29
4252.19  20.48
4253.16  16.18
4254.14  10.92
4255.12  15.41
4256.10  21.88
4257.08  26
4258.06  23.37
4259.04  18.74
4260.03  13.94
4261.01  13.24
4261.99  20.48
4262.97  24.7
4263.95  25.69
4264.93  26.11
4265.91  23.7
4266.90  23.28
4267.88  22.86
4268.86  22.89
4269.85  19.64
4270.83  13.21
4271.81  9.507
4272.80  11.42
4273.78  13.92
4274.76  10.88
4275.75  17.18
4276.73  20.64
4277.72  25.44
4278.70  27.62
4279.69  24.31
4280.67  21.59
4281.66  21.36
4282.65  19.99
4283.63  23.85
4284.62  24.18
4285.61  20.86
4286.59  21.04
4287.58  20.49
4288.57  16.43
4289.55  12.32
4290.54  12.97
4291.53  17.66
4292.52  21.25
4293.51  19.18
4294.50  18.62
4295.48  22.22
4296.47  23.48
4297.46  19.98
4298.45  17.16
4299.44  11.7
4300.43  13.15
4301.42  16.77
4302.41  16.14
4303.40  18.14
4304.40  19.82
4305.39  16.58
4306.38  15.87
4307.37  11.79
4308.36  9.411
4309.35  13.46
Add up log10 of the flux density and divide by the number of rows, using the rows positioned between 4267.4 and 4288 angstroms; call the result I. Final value 1.28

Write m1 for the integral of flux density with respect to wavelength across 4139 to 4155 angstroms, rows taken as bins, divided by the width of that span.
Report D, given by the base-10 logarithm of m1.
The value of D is 1.32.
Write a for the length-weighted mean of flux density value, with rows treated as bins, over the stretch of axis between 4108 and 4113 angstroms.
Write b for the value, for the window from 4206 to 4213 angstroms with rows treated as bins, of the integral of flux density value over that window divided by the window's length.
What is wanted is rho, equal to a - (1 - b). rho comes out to 43.9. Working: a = 20.7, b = 24.2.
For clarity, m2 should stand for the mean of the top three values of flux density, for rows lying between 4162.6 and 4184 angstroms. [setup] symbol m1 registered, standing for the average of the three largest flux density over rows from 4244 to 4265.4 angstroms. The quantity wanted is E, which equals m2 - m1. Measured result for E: -1.3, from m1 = 27.2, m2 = 25.9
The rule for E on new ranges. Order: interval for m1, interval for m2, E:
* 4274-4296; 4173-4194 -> 0.6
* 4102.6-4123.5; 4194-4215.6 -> 2.5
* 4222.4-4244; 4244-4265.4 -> 3.7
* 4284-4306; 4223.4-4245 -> 1.9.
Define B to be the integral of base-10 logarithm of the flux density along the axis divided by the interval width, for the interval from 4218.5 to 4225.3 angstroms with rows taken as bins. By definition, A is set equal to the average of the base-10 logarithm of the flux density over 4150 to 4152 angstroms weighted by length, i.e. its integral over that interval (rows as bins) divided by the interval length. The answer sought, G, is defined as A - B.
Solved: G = 0.10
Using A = 1.36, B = 1.26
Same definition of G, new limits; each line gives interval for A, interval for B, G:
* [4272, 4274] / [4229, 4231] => -0.15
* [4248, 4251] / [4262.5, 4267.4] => -0.17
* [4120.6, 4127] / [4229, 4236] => 0.13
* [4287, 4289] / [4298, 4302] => 0.10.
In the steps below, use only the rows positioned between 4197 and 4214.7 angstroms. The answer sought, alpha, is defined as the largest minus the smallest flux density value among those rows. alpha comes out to 12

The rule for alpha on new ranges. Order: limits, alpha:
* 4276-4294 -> 15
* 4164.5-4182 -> 11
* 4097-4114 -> 7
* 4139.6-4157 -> 15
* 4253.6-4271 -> 15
